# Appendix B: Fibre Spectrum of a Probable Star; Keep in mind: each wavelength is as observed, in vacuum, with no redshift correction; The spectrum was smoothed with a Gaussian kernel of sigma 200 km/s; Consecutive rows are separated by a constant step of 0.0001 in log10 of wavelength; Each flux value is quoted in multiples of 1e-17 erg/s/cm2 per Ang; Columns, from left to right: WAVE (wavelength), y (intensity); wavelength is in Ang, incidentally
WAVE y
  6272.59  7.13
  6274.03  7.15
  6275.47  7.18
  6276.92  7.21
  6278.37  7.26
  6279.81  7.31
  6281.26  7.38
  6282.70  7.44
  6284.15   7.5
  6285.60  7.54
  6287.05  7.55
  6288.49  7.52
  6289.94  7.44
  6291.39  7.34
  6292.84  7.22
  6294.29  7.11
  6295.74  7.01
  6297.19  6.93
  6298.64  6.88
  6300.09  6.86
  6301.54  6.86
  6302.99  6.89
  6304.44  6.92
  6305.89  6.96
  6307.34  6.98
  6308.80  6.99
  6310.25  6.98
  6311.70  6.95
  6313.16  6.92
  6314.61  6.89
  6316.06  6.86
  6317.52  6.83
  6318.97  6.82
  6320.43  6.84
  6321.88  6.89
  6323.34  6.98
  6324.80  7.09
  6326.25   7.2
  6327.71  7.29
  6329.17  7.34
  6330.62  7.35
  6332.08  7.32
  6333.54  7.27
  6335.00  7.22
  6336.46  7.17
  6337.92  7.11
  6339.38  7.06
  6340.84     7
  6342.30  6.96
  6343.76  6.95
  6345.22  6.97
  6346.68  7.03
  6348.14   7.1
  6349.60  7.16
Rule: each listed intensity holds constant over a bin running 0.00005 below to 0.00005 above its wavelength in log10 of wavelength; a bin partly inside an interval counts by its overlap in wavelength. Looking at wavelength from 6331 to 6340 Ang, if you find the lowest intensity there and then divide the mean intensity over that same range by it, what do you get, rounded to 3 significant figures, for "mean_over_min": 1.02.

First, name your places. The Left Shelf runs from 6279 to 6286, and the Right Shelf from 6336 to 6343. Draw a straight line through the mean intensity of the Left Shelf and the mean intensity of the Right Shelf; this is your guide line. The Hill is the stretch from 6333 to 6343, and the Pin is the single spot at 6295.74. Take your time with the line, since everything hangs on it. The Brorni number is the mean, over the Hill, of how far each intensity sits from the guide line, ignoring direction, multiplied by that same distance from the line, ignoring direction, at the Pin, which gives 0.027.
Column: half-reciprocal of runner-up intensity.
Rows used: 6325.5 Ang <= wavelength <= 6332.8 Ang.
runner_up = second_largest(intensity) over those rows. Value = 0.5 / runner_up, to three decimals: 0.068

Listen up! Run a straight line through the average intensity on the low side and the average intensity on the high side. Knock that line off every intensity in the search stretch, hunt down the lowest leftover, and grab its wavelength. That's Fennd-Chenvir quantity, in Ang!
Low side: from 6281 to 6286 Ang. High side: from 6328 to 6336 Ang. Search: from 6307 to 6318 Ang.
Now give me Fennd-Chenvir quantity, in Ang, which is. 6317.52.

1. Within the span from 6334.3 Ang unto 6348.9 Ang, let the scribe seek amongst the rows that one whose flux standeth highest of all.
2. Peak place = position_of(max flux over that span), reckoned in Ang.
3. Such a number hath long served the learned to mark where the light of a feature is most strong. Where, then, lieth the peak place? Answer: 6335.00 Ang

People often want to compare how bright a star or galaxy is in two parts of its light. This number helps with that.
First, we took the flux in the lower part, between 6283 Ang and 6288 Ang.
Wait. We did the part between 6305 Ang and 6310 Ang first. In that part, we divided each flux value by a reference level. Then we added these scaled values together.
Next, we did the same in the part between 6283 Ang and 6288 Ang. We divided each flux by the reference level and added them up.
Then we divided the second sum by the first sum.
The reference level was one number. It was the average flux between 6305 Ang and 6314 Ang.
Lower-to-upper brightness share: 1.08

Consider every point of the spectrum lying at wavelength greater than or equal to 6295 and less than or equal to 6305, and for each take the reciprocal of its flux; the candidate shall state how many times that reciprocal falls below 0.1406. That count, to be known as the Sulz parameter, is 0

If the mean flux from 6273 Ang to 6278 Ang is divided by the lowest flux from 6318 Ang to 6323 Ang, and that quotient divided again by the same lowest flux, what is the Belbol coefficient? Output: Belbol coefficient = 0.154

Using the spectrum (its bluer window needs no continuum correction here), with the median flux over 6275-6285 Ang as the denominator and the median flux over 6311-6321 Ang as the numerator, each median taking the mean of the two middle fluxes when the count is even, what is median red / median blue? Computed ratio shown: 0.94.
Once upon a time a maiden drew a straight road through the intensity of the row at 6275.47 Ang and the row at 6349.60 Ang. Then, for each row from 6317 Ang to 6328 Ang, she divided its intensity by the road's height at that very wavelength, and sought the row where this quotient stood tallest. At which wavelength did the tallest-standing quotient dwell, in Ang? 6327.71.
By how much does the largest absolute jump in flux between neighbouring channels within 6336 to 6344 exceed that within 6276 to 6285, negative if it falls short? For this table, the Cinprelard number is -0.01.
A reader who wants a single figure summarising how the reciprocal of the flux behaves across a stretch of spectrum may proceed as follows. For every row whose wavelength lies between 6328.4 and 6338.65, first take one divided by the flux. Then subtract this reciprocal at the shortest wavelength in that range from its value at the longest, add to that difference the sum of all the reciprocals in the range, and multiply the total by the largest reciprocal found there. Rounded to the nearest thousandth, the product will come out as 0.136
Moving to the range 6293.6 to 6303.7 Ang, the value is 0.148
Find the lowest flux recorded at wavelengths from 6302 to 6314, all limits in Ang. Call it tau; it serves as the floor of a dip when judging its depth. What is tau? 6.89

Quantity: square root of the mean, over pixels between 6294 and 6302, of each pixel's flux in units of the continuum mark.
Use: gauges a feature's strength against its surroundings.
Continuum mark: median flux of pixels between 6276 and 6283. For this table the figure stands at 0.974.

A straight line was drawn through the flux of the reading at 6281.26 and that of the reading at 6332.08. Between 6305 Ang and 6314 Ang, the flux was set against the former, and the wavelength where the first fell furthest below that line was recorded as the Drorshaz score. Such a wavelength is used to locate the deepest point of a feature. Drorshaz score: 6313.16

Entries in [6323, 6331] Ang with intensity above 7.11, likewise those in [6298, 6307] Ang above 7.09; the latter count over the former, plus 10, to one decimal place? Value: 10.0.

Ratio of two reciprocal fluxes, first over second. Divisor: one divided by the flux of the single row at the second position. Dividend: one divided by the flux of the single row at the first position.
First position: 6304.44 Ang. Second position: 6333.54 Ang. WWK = 1.05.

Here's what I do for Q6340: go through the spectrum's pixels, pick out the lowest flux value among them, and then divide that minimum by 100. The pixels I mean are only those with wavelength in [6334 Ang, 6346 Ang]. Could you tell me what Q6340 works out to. 0.0695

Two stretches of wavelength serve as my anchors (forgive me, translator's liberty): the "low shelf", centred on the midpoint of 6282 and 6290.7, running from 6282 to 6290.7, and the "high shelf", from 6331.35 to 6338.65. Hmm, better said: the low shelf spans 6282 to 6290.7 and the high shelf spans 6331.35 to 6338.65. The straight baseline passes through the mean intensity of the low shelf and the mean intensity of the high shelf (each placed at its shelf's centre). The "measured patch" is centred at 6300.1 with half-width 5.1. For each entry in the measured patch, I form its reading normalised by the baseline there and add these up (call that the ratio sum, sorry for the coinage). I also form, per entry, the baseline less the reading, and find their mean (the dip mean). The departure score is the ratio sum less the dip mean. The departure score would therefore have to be 6.01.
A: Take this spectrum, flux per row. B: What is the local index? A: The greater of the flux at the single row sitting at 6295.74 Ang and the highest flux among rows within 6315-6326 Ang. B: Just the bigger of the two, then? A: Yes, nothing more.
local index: 7.1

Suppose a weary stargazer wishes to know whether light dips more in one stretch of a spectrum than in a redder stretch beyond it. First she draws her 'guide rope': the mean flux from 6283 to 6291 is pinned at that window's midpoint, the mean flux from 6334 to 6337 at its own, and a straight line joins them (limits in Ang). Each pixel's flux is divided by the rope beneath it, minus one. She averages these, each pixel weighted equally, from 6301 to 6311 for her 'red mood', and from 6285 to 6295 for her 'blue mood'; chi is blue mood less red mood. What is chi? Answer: 0.05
